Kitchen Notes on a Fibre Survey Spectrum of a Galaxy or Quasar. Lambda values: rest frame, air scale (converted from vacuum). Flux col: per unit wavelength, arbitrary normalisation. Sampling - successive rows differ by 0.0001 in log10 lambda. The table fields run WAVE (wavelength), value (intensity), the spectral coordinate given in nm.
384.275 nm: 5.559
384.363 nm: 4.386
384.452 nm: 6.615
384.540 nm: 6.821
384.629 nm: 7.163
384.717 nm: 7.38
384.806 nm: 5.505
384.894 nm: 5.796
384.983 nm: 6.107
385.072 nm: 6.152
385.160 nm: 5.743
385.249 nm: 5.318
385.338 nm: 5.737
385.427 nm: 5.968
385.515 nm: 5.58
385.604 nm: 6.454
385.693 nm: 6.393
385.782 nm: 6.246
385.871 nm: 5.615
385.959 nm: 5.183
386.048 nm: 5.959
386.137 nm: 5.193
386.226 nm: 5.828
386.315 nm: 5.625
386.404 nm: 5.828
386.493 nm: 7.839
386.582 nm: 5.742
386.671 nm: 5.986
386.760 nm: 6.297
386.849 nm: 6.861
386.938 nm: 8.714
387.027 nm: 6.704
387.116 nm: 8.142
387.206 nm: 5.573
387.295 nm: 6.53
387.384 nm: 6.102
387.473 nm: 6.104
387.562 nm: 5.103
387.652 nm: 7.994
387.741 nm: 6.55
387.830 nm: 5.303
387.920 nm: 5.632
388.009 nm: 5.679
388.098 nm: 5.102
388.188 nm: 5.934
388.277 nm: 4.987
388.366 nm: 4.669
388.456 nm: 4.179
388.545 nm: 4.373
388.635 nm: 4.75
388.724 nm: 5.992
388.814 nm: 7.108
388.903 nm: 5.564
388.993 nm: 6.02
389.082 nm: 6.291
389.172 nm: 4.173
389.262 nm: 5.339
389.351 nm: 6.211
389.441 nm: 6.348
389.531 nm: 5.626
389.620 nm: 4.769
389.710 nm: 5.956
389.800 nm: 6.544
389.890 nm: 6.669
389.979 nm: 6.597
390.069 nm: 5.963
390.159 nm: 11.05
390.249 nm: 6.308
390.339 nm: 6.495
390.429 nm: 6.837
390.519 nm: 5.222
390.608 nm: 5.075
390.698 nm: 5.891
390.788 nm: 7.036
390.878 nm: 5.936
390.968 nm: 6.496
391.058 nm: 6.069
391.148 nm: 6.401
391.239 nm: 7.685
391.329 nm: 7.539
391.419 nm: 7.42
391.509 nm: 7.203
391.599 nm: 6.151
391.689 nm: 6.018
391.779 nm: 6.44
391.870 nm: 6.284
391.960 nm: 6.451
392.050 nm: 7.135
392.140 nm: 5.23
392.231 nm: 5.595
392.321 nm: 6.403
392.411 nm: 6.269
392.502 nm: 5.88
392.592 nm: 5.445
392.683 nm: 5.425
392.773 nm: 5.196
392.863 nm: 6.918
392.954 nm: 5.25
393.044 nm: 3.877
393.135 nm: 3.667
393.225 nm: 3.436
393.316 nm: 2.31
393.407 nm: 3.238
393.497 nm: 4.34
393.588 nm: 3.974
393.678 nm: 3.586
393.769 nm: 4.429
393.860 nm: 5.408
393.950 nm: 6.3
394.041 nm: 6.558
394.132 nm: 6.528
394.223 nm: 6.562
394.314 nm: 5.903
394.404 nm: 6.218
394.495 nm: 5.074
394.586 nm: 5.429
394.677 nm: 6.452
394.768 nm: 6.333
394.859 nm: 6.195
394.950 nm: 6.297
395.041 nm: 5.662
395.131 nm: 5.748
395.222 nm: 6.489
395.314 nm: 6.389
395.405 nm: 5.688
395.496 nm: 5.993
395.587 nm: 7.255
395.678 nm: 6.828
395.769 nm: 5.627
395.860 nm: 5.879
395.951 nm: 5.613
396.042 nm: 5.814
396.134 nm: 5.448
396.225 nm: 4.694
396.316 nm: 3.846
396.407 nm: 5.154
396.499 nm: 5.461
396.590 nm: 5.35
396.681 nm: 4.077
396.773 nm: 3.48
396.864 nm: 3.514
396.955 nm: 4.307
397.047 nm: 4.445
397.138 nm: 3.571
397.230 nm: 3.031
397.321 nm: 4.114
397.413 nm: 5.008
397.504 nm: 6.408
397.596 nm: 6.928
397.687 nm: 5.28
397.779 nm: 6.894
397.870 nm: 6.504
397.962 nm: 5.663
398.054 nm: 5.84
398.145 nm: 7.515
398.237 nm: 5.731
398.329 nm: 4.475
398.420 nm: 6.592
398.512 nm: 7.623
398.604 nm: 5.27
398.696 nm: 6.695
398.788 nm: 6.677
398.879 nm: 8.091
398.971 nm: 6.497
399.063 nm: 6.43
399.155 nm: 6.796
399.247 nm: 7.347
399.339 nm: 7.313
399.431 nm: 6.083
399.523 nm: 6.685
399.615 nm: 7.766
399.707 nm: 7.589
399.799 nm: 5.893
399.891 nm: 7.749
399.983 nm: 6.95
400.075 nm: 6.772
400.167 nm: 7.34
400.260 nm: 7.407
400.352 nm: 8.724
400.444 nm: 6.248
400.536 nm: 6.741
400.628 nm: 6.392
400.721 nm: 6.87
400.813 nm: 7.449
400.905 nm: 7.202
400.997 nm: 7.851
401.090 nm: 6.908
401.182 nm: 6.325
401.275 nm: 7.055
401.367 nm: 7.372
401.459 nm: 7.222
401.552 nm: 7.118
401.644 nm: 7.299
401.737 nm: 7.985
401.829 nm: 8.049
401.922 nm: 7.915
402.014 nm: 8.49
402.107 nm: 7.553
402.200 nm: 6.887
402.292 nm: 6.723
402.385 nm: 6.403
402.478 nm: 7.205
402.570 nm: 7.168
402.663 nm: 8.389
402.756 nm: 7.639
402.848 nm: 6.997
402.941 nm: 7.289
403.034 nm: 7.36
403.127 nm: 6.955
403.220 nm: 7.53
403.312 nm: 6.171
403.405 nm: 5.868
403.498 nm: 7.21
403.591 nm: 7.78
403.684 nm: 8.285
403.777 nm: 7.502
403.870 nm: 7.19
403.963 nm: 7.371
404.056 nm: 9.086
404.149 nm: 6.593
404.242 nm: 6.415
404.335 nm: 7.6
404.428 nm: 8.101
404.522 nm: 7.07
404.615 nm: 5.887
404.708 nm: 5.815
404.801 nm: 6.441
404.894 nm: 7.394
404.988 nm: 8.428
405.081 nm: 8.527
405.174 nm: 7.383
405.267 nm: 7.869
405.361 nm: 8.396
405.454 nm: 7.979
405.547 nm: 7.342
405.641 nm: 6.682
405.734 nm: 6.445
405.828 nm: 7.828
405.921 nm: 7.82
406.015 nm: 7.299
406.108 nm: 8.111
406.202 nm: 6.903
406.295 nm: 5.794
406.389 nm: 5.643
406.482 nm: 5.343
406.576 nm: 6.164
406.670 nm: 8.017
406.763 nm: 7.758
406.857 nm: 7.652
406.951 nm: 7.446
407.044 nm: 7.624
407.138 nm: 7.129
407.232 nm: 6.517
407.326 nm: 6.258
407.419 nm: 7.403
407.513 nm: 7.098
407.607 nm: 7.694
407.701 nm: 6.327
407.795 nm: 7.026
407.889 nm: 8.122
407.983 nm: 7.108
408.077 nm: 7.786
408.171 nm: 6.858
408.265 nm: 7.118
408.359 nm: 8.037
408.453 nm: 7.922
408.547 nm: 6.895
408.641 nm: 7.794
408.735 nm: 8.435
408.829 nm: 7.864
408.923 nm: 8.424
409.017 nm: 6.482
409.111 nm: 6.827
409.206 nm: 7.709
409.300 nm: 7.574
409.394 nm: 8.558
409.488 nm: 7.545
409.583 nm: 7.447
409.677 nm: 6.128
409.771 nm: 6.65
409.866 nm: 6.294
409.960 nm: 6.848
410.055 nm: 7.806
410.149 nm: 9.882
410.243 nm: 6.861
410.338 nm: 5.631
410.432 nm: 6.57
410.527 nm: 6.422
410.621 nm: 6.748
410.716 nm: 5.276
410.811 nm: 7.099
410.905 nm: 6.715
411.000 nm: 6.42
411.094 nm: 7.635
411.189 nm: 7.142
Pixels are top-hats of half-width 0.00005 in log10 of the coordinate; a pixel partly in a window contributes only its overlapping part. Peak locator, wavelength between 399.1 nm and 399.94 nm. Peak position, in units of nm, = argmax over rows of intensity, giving 399.615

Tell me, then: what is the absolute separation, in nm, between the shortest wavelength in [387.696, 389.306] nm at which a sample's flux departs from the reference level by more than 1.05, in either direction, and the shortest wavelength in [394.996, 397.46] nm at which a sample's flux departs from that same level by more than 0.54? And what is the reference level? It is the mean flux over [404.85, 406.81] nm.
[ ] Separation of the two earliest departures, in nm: 7.21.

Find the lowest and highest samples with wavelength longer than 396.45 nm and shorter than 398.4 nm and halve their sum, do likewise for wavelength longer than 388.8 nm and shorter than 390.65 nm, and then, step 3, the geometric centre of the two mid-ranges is 6.3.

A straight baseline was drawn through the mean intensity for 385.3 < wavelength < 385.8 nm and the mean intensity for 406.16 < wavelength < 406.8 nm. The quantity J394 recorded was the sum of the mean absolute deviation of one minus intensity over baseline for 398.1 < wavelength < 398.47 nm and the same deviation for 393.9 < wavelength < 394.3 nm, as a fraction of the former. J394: 1.1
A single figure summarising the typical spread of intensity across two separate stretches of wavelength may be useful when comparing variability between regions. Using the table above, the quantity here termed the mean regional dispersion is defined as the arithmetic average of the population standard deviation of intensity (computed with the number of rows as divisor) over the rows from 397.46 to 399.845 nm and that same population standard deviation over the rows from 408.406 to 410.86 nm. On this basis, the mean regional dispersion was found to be 0.92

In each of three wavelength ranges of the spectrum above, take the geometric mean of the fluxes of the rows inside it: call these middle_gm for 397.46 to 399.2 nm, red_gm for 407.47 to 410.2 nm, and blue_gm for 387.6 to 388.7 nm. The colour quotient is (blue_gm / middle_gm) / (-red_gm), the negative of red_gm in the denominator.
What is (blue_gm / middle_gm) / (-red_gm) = -0.11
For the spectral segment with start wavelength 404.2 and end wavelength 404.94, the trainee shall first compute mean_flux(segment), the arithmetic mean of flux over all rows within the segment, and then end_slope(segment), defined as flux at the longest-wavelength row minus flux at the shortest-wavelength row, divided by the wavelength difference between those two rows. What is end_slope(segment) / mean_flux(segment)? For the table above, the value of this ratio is 0.22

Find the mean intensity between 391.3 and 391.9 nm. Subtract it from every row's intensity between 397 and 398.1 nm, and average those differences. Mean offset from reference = -1.4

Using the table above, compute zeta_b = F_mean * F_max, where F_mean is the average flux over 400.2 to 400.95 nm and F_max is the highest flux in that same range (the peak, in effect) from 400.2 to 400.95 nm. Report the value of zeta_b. 62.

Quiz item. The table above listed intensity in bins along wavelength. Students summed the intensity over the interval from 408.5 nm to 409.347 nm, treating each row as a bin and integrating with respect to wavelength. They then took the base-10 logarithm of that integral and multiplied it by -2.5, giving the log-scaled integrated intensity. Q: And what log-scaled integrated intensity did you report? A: -2.016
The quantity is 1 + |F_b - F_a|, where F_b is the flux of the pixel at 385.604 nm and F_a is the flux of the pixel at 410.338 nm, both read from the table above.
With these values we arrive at 1.8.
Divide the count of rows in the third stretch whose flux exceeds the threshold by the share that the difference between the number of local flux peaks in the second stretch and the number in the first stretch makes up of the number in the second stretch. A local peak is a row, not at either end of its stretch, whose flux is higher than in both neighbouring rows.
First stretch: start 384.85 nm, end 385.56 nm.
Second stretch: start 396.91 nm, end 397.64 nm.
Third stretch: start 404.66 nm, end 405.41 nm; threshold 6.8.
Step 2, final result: -6.0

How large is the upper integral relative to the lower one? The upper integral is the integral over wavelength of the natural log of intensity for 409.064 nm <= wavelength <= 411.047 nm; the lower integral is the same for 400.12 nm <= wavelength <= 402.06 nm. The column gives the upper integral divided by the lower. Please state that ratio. 1.00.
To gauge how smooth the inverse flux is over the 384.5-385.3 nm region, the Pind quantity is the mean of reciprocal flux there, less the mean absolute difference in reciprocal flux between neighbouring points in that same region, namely 0.150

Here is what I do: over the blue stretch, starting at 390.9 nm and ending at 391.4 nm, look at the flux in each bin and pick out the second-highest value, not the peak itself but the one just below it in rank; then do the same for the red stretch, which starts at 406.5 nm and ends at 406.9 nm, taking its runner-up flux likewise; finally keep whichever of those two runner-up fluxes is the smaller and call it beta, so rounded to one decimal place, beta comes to 7.5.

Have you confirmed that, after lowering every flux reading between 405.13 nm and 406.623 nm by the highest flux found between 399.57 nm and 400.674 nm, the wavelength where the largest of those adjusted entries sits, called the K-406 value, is 405.361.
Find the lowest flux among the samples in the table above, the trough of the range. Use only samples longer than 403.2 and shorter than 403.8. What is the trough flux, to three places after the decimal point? 5.868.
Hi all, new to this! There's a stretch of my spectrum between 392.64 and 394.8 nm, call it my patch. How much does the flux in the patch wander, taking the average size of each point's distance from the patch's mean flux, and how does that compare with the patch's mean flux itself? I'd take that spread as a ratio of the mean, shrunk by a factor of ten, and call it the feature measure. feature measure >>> 0.0214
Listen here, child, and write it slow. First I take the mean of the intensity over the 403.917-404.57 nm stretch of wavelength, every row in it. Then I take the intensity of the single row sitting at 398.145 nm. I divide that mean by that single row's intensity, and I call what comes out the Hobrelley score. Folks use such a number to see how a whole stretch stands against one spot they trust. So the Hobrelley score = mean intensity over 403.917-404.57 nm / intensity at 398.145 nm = 0.99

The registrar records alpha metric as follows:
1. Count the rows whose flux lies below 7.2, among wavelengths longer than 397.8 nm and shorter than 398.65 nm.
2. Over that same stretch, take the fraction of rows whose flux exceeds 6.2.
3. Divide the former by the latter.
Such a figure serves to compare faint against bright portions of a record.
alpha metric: 16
